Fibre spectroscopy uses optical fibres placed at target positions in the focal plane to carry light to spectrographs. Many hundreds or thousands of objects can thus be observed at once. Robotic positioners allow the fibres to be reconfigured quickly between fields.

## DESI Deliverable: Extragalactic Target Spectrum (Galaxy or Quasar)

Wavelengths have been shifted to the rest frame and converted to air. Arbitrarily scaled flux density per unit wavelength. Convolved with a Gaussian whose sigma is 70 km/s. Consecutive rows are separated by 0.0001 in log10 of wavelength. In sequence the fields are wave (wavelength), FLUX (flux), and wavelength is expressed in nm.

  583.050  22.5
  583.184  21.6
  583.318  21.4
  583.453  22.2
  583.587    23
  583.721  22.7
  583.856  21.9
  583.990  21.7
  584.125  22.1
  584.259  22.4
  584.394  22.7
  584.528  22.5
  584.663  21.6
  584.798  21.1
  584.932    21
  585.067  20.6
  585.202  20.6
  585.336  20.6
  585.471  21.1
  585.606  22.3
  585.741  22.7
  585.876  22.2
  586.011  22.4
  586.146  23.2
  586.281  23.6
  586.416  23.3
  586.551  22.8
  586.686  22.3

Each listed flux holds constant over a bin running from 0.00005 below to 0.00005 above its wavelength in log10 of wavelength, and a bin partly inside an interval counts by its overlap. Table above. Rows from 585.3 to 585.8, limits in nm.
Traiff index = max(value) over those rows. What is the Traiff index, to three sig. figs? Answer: 22.7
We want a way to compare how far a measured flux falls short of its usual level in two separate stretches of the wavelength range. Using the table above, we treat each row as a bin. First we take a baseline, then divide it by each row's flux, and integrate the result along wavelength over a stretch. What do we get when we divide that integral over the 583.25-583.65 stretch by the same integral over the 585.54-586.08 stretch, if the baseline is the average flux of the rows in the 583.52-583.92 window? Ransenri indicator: 0.75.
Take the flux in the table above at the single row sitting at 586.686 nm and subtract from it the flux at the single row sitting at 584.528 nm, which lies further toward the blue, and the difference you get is -0.2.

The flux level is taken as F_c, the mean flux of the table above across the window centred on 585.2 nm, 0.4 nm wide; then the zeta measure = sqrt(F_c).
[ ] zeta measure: 4.54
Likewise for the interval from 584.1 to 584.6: 4.74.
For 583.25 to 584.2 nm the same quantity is 4.71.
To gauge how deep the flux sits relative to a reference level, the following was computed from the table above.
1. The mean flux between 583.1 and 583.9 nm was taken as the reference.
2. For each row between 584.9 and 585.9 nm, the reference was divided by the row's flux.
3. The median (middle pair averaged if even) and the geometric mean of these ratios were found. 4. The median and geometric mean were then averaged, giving 1.04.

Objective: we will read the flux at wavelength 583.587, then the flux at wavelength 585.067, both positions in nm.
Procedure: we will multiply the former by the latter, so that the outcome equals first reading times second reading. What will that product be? 474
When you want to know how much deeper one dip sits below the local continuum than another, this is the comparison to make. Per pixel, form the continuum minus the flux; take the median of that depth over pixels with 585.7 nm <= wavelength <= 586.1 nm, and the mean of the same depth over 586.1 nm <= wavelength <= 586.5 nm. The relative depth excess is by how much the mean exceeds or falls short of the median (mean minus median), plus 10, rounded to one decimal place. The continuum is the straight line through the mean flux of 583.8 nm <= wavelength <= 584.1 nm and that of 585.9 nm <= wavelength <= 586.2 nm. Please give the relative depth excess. 9.2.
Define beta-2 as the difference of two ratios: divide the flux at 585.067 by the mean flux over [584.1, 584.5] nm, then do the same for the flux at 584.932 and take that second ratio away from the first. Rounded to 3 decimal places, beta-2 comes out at -0.018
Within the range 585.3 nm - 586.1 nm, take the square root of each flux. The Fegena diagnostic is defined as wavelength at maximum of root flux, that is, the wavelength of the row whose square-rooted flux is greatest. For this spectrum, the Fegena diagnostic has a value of 585.741 nm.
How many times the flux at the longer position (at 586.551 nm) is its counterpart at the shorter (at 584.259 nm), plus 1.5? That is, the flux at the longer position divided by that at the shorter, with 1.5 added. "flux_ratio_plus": 2.52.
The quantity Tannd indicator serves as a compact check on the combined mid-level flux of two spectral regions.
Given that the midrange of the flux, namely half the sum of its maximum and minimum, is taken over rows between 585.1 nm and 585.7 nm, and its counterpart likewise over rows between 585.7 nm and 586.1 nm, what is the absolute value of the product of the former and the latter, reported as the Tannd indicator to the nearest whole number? 482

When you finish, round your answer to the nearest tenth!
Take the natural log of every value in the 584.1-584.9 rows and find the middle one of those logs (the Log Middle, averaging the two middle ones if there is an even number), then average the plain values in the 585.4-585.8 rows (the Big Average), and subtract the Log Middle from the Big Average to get 18.9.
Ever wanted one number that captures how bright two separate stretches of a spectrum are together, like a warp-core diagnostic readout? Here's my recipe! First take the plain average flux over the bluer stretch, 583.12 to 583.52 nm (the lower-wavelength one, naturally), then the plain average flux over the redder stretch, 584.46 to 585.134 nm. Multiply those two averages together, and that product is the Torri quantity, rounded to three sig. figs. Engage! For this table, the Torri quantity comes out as 464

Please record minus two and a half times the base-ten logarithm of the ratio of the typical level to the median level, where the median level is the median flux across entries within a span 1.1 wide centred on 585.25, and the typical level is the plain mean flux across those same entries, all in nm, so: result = -0.010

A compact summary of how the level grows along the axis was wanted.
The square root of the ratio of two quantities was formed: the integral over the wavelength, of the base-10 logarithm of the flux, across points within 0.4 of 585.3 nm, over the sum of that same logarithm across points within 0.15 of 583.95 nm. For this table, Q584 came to 0.63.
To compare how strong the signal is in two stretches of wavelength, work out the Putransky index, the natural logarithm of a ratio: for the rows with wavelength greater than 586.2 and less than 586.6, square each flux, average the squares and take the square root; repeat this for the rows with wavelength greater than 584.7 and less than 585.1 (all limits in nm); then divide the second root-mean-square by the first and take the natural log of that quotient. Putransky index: -0.11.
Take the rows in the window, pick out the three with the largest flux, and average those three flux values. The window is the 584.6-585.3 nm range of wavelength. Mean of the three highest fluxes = 21.2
